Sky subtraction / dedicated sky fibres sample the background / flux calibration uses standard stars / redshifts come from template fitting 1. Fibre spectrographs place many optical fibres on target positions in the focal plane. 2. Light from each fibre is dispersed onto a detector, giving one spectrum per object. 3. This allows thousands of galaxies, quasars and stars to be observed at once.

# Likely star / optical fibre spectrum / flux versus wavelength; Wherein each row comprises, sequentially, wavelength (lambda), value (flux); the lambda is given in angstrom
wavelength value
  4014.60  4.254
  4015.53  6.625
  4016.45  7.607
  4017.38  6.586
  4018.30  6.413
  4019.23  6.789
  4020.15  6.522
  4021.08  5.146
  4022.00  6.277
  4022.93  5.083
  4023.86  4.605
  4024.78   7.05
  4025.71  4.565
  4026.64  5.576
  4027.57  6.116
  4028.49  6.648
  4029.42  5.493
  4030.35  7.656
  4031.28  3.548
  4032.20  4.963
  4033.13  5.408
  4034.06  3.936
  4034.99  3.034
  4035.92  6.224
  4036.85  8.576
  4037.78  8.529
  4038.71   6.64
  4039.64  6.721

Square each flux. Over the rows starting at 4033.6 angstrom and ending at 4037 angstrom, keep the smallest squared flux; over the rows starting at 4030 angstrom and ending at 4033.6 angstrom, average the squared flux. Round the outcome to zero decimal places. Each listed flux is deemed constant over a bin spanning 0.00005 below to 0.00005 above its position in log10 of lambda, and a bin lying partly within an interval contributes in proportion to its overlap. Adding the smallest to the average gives 40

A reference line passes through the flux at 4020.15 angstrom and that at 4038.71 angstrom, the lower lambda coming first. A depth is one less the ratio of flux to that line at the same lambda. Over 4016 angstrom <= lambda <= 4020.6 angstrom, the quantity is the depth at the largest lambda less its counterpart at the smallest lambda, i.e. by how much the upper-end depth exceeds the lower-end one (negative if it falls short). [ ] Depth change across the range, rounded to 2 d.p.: 0.17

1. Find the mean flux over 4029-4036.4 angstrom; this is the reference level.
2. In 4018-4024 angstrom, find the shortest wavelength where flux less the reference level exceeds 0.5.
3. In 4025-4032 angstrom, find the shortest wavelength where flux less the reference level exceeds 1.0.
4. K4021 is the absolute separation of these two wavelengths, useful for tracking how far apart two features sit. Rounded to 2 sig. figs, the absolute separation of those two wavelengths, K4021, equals 9.3 angstrom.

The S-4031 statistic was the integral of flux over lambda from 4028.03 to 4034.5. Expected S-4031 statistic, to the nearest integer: 35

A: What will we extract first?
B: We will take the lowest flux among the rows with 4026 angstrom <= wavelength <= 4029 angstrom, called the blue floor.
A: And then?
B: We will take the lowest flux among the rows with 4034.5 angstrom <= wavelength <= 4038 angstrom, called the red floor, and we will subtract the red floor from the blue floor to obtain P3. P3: 2.5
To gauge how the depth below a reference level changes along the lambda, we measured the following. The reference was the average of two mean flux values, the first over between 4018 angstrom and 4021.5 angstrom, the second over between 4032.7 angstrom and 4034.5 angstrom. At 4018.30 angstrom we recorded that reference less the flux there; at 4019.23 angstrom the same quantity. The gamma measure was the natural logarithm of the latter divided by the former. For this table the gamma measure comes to 0.33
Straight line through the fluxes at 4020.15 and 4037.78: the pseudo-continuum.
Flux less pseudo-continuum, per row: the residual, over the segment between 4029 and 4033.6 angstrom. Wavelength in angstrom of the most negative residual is 4031.28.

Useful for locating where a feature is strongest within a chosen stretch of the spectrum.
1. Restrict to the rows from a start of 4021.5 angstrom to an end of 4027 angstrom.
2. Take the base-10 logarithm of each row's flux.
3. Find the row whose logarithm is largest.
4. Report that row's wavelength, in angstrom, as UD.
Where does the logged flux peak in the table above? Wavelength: 4024.78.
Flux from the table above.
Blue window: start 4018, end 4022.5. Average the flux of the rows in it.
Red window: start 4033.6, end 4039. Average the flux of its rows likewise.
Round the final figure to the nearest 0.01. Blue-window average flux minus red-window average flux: 0.07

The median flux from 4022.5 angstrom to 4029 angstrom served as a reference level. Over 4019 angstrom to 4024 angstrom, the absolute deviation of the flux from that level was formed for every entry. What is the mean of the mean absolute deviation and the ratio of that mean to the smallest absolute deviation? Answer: 1.3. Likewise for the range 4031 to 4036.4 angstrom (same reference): 4.4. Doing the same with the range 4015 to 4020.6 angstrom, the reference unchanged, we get 1.3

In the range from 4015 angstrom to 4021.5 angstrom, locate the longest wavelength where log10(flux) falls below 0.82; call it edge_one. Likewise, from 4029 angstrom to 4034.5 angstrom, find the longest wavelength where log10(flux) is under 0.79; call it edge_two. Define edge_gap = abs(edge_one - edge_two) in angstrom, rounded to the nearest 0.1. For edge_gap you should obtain 13.0 angstrom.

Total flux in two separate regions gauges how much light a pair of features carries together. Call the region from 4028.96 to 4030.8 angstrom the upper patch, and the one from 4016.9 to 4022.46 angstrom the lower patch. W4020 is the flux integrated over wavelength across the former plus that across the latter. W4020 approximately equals 47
